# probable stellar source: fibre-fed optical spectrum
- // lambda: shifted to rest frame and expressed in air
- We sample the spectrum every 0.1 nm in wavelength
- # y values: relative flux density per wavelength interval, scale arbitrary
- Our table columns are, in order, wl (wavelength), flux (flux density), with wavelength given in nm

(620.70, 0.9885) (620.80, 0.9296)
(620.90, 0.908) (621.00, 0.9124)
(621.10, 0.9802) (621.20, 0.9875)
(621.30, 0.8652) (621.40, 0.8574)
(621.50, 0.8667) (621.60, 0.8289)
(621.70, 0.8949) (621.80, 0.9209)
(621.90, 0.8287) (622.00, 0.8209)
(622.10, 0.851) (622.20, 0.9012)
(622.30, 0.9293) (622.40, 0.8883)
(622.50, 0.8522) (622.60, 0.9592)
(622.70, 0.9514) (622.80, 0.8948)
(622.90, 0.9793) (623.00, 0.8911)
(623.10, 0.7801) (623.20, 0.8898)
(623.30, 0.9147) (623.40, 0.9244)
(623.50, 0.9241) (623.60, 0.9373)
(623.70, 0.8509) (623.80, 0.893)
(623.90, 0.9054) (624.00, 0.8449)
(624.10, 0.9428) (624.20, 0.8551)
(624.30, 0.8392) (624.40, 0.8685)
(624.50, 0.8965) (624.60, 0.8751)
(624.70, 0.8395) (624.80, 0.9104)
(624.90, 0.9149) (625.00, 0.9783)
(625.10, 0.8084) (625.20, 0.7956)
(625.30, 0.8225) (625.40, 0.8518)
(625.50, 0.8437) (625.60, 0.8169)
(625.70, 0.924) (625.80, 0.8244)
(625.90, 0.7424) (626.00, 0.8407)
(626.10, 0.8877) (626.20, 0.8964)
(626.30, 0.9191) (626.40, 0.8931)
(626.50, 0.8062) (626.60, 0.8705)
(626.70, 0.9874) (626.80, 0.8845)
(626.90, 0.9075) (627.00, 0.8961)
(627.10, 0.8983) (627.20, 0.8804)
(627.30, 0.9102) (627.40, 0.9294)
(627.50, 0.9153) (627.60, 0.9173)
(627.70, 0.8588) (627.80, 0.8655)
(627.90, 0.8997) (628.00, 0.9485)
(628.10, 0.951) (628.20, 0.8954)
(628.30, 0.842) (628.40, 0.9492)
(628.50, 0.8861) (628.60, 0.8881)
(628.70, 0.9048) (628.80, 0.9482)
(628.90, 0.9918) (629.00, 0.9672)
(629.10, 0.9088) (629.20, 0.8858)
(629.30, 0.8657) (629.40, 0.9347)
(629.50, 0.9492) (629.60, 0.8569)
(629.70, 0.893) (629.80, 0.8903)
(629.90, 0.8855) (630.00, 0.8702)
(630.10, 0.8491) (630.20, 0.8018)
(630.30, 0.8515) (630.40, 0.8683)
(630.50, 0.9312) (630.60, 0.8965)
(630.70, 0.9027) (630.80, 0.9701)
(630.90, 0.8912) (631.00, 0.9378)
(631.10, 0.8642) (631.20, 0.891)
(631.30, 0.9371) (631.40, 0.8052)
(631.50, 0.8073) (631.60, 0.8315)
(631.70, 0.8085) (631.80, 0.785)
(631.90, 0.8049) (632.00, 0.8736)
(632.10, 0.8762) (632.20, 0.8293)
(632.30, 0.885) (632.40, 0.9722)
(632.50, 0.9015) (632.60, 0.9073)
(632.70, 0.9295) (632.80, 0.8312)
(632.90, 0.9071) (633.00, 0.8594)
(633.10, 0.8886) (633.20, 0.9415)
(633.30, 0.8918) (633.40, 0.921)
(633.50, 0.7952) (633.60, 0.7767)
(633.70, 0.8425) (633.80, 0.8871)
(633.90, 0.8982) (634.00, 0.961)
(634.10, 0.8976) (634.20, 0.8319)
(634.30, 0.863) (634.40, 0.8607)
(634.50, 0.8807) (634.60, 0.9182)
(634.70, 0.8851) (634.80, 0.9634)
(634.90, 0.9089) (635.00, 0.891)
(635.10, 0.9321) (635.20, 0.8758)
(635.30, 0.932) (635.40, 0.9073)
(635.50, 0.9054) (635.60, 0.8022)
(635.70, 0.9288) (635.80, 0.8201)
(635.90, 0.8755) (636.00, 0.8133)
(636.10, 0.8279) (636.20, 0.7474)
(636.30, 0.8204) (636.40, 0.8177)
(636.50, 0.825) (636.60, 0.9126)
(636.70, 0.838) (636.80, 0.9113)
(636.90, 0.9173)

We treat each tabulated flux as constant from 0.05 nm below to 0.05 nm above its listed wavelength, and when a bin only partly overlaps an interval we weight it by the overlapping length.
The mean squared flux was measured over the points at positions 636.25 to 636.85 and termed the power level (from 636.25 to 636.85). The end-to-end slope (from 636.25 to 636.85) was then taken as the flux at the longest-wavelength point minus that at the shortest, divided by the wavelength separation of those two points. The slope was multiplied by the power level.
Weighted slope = 0.13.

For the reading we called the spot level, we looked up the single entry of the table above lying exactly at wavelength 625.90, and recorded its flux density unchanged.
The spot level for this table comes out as 0.7424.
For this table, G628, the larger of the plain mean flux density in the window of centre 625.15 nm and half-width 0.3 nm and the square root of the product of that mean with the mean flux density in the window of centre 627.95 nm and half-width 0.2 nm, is 0.889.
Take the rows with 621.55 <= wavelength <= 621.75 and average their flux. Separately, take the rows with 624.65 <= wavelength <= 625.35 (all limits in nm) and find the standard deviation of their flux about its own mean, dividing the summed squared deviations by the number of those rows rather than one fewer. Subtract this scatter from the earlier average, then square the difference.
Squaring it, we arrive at 0.64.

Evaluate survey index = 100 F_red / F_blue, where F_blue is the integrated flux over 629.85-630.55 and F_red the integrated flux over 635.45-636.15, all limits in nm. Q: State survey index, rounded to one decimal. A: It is 98.6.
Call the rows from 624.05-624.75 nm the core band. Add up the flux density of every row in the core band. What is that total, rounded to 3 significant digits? 6.12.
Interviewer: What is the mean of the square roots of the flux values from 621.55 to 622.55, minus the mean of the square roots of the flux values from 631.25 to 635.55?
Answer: -0.004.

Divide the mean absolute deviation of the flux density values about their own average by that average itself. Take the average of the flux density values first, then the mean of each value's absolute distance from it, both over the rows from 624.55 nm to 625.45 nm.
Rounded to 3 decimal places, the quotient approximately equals 0.055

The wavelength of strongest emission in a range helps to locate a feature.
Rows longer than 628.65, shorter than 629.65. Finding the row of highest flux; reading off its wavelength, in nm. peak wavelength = 628.90 nm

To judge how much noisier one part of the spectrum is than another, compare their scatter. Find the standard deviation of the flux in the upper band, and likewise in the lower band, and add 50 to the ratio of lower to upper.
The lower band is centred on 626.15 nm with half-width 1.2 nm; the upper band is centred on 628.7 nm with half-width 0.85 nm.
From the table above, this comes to 51.4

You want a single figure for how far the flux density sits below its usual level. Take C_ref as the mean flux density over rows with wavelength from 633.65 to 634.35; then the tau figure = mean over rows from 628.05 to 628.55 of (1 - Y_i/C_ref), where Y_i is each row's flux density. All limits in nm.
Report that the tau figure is -0.02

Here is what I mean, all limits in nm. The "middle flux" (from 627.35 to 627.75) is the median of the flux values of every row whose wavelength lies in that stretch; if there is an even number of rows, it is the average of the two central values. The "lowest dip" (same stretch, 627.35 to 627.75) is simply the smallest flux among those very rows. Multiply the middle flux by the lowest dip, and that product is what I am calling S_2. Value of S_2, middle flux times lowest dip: 0.79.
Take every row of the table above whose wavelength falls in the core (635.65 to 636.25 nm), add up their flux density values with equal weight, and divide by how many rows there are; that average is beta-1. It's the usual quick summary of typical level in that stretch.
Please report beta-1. 0.84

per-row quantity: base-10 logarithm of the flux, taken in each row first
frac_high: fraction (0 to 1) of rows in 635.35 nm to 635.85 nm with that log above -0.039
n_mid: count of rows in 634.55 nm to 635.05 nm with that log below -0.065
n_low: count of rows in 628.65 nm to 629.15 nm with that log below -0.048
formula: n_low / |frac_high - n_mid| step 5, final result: 0.0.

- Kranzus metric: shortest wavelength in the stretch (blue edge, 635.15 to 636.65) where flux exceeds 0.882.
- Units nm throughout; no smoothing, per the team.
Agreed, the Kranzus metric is 635.30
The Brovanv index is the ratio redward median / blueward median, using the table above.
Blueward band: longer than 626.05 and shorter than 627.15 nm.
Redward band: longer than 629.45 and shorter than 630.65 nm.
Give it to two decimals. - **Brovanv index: 0.98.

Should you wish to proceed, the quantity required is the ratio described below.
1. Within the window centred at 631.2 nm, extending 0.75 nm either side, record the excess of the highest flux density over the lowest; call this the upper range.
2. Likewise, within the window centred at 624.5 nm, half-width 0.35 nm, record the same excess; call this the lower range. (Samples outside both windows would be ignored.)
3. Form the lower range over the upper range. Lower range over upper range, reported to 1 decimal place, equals 0.4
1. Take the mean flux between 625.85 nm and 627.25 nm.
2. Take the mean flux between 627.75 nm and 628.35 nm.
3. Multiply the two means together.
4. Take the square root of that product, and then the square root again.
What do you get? 0.943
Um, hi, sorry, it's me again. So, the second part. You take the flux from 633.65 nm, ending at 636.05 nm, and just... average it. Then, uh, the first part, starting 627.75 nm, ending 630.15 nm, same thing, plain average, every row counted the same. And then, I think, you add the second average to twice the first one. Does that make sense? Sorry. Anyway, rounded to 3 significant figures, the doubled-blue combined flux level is 2.70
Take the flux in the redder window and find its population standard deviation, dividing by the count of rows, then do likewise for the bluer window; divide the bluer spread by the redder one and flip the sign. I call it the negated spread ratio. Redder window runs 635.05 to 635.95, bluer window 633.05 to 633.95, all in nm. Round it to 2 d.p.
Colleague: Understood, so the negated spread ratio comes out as -1.16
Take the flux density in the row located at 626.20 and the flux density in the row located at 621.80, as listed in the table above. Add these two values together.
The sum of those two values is 1.82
